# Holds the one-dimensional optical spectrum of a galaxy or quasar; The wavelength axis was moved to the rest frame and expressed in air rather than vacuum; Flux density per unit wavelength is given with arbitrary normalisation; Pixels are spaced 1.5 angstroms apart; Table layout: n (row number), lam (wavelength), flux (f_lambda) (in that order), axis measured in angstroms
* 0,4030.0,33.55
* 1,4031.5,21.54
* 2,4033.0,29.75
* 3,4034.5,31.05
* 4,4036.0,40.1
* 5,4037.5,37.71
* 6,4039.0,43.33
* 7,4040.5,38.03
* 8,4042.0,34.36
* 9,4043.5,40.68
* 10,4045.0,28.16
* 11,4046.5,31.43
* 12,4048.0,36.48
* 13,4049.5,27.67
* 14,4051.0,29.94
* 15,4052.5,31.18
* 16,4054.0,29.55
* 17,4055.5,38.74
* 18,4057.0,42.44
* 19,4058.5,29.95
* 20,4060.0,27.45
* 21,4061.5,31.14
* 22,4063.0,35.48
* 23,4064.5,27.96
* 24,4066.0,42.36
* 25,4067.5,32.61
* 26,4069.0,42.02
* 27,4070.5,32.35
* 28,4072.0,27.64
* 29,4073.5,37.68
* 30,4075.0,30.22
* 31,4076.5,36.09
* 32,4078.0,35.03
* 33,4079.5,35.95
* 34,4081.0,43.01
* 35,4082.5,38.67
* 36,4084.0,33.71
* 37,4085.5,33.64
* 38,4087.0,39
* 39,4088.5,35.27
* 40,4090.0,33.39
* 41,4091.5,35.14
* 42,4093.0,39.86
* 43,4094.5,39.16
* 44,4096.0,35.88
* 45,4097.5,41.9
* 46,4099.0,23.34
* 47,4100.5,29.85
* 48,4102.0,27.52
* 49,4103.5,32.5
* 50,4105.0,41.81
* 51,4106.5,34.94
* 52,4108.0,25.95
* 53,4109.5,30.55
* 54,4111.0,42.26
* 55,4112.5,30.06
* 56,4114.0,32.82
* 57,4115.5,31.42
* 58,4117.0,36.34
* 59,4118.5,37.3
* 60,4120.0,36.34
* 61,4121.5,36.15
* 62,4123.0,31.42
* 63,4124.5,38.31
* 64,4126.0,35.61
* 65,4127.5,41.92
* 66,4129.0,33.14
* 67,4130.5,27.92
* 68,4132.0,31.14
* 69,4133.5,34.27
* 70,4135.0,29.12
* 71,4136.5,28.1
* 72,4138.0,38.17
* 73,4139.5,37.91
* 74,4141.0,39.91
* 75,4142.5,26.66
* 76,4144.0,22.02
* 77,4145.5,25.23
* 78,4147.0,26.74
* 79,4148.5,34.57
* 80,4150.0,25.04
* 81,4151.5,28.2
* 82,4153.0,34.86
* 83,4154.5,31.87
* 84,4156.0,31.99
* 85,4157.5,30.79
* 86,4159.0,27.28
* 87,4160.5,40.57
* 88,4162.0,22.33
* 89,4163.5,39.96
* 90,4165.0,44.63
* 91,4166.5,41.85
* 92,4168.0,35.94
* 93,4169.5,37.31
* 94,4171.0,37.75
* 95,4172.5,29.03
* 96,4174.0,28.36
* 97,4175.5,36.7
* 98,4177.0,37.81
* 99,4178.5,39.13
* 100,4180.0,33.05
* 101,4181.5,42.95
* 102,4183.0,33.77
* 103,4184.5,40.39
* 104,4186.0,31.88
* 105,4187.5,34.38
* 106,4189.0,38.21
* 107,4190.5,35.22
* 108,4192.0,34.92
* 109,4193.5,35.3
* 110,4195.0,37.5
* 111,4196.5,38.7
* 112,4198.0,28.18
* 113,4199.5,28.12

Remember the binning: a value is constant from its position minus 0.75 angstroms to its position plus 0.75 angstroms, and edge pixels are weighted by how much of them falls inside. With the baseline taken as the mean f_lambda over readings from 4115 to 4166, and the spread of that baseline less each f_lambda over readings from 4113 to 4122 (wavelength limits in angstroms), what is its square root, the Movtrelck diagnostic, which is 1.5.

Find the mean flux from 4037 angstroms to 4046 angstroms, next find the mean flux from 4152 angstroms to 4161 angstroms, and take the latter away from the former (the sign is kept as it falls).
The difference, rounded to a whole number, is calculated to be 4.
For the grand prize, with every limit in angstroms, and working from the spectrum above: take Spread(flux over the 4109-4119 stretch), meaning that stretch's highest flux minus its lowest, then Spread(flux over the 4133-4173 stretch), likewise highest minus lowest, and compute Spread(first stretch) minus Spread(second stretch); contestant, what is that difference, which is -10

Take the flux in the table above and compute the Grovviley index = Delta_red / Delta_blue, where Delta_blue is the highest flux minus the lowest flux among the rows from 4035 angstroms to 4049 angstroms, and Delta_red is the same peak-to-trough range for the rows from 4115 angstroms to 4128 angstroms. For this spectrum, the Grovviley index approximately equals 0.69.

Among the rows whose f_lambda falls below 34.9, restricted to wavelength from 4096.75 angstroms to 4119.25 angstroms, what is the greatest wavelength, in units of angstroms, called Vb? 4115.5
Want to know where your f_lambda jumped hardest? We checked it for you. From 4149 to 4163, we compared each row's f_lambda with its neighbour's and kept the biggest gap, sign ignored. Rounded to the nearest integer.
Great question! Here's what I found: 18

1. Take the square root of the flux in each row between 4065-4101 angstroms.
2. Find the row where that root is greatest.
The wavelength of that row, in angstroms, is 4081.0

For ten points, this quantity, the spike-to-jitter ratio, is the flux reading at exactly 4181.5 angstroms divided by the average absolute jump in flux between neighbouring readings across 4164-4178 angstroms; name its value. 12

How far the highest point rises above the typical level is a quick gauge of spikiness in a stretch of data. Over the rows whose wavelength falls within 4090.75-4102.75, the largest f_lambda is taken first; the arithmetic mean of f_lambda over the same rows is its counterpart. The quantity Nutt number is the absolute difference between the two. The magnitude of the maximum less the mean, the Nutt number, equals 7.8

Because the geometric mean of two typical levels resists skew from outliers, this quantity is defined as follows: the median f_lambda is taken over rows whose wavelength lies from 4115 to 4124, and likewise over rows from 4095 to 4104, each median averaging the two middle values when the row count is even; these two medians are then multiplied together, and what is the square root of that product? 33.6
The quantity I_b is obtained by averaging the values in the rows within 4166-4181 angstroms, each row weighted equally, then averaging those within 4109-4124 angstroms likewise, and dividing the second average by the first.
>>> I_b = 0.97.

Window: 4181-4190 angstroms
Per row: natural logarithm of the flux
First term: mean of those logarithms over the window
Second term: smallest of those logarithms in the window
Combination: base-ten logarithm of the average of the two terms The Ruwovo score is 0.548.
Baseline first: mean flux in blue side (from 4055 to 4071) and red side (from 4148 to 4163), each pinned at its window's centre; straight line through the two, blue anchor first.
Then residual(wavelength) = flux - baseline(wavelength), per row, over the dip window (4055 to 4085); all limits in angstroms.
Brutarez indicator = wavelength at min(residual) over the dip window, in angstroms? 4060.0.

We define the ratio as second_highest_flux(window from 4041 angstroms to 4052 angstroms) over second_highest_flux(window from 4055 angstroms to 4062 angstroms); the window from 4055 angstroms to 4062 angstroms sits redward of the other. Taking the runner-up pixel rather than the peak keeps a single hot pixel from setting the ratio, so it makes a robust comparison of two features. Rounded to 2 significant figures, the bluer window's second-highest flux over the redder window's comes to 0.94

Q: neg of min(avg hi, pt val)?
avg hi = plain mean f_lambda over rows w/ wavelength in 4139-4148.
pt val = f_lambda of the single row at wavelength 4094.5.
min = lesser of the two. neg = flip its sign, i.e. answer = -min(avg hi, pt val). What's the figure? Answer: -29.7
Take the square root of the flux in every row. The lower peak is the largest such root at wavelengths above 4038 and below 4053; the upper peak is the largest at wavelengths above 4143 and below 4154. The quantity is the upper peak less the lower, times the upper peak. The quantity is -4.0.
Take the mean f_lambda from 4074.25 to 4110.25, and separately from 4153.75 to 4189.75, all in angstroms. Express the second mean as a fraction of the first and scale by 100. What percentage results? 102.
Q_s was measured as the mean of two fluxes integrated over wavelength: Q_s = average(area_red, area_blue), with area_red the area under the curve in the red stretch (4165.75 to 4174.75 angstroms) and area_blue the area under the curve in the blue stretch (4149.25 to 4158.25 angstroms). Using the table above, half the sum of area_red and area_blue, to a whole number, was 295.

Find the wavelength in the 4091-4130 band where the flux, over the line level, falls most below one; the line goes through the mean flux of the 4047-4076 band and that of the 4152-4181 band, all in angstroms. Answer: 4099.0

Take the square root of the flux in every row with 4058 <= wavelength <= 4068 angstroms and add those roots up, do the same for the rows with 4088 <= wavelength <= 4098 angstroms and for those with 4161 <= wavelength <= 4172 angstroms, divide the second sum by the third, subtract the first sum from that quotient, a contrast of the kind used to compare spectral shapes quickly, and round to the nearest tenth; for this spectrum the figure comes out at -38.7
